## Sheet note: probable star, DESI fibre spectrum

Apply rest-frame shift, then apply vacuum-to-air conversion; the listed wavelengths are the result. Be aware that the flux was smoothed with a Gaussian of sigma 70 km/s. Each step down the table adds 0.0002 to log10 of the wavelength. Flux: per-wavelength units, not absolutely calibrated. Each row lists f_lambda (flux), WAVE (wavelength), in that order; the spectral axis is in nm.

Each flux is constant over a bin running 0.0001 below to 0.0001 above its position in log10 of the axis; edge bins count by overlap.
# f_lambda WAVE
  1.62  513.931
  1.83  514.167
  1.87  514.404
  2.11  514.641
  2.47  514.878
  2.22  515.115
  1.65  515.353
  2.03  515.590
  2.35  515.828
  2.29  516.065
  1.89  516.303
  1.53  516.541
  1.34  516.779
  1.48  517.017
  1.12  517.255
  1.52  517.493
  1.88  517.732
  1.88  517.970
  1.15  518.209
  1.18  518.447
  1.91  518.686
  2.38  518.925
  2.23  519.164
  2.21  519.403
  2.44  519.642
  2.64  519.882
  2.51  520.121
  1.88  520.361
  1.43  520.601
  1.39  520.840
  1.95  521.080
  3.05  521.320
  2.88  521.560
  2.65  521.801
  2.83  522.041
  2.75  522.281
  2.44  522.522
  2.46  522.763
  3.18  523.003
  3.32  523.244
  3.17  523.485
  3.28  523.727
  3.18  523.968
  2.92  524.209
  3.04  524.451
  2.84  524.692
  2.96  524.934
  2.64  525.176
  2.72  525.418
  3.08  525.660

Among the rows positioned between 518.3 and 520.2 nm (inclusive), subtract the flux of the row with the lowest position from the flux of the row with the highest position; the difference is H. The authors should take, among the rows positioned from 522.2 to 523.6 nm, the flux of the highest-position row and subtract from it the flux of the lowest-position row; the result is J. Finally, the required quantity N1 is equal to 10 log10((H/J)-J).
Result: 4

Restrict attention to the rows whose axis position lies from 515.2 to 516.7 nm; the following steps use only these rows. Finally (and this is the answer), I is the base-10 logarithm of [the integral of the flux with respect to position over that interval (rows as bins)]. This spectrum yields 0.47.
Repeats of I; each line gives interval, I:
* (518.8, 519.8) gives 0.37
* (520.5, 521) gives -0.14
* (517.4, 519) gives 0.43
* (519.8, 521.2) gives 0.44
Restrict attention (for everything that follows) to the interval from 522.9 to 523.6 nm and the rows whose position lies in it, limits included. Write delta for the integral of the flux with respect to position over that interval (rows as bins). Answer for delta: 2.26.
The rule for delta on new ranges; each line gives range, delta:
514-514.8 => 1.56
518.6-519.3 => 1.53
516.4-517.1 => 1.02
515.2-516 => 1.63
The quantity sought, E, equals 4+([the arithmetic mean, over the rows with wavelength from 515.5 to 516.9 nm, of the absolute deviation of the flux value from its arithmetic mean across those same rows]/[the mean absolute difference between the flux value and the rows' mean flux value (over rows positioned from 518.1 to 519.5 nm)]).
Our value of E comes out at 4.70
